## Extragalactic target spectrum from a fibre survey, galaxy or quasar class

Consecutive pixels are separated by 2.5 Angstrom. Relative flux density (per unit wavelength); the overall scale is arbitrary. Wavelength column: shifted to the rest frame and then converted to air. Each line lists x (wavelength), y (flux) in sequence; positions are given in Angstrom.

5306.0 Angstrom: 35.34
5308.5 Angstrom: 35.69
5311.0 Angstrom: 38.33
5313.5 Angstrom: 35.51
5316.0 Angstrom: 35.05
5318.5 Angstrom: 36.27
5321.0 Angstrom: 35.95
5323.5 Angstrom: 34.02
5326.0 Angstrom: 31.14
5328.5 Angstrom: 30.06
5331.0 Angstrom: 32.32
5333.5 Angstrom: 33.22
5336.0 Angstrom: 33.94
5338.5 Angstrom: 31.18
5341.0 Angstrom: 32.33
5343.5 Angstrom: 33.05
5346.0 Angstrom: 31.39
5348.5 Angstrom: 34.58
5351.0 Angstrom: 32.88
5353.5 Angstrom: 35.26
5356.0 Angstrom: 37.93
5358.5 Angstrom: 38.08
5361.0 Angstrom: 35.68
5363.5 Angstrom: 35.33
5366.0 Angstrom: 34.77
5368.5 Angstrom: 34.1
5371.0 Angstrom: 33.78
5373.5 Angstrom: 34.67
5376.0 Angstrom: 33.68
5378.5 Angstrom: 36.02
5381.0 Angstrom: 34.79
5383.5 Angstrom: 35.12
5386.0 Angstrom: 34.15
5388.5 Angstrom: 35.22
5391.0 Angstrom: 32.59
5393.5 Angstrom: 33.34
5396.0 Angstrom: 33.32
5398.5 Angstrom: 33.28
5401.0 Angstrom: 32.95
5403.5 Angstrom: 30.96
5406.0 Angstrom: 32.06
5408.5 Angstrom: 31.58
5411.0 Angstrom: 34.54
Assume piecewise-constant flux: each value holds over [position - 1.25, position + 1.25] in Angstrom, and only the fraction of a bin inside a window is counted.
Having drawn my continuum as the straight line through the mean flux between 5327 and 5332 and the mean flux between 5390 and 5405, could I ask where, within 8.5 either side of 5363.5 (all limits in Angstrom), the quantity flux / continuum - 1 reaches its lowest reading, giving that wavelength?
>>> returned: 5371.0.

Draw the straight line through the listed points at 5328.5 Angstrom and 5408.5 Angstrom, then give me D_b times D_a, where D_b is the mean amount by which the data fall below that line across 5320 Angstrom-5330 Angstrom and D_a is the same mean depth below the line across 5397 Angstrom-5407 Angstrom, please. 2.4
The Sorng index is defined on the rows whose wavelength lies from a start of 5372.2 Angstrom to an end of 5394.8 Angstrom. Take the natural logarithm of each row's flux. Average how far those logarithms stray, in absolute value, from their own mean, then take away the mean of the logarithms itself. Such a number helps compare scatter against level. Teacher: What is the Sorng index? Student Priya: -3.51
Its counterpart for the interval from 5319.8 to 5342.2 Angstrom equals -3.44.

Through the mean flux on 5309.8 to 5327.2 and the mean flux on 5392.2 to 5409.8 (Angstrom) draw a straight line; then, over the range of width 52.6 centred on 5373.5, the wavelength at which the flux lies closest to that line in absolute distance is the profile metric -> 5391.0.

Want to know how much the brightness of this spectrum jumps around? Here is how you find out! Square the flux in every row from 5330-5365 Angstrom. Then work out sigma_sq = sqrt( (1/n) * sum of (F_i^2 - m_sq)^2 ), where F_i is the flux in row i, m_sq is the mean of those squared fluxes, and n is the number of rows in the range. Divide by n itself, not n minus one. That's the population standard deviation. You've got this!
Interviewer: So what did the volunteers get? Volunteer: 146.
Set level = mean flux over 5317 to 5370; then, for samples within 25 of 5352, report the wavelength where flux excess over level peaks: 5358.5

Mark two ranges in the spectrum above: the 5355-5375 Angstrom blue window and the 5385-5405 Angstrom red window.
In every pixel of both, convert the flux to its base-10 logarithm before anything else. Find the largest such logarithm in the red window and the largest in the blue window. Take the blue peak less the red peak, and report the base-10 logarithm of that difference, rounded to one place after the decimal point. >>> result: -1.5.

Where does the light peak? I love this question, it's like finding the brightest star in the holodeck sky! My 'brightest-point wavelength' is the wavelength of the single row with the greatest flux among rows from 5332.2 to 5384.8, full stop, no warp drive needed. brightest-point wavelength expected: 5358.5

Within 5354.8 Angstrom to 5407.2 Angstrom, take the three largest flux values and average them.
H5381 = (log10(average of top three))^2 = 2.47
